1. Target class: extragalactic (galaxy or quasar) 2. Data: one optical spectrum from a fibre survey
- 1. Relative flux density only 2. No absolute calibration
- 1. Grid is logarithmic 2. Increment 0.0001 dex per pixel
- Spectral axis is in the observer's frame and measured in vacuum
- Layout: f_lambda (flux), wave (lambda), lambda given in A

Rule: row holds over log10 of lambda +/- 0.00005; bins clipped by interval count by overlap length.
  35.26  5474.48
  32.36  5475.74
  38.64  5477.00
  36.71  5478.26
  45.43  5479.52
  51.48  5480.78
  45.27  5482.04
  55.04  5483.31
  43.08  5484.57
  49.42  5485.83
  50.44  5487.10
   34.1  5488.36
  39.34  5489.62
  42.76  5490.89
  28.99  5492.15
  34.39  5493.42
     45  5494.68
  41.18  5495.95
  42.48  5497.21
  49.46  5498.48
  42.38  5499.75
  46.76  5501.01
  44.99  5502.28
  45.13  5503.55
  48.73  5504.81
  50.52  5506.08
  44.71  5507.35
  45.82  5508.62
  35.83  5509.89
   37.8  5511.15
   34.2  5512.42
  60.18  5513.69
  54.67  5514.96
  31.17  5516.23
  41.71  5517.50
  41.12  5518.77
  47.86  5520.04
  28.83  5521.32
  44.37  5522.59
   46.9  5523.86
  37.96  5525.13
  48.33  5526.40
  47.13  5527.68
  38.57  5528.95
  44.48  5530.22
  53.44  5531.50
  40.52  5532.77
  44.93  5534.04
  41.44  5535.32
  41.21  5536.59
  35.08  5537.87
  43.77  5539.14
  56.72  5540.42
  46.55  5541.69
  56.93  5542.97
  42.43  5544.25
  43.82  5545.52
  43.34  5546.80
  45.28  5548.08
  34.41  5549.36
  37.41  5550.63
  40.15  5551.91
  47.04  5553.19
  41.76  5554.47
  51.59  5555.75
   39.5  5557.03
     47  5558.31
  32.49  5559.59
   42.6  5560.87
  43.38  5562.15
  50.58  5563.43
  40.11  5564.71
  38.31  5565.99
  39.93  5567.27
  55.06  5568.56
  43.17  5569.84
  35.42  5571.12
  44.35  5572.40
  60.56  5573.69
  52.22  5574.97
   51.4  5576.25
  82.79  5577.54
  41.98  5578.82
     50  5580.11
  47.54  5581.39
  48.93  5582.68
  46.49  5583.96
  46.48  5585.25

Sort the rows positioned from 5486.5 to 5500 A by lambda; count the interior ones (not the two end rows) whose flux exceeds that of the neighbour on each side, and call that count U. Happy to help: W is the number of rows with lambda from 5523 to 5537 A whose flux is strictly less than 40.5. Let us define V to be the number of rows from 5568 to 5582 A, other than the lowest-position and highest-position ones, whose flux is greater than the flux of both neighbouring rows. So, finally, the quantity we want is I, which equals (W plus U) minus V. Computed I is 2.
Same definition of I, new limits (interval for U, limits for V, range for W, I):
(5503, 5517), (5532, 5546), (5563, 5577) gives 5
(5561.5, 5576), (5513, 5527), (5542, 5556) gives 3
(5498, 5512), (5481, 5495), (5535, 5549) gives 1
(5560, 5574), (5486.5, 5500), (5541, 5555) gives 2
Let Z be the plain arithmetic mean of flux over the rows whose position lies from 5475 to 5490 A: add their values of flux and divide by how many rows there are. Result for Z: 43.4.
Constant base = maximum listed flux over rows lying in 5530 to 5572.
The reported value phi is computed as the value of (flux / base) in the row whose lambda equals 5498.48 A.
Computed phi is 0.869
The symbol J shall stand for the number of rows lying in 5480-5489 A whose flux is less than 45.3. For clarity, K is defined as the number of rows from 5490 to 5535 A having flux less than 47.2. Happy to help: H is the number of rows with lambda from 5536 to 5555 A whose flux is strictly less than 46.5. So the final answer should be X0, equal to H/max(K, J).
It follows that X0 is 0.41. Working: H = 11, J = 3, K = 27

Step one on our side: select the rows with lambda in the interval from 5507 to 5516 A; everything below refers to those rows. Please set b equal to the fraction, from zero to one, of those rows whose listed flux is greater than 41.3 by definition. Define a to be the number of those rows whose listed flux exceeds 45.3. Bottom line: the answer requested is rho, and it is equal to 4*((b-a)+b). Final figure -7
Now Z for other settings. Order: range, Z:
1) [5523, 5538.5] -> 43.3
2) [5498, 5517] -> 44.8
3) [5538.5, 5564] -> 44.3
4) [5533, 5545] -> 45.5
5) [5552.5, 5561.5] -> 43.1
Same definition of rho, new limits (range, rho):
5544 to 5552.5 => 5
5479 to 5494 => -15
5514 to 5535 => -19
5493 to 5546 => -54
